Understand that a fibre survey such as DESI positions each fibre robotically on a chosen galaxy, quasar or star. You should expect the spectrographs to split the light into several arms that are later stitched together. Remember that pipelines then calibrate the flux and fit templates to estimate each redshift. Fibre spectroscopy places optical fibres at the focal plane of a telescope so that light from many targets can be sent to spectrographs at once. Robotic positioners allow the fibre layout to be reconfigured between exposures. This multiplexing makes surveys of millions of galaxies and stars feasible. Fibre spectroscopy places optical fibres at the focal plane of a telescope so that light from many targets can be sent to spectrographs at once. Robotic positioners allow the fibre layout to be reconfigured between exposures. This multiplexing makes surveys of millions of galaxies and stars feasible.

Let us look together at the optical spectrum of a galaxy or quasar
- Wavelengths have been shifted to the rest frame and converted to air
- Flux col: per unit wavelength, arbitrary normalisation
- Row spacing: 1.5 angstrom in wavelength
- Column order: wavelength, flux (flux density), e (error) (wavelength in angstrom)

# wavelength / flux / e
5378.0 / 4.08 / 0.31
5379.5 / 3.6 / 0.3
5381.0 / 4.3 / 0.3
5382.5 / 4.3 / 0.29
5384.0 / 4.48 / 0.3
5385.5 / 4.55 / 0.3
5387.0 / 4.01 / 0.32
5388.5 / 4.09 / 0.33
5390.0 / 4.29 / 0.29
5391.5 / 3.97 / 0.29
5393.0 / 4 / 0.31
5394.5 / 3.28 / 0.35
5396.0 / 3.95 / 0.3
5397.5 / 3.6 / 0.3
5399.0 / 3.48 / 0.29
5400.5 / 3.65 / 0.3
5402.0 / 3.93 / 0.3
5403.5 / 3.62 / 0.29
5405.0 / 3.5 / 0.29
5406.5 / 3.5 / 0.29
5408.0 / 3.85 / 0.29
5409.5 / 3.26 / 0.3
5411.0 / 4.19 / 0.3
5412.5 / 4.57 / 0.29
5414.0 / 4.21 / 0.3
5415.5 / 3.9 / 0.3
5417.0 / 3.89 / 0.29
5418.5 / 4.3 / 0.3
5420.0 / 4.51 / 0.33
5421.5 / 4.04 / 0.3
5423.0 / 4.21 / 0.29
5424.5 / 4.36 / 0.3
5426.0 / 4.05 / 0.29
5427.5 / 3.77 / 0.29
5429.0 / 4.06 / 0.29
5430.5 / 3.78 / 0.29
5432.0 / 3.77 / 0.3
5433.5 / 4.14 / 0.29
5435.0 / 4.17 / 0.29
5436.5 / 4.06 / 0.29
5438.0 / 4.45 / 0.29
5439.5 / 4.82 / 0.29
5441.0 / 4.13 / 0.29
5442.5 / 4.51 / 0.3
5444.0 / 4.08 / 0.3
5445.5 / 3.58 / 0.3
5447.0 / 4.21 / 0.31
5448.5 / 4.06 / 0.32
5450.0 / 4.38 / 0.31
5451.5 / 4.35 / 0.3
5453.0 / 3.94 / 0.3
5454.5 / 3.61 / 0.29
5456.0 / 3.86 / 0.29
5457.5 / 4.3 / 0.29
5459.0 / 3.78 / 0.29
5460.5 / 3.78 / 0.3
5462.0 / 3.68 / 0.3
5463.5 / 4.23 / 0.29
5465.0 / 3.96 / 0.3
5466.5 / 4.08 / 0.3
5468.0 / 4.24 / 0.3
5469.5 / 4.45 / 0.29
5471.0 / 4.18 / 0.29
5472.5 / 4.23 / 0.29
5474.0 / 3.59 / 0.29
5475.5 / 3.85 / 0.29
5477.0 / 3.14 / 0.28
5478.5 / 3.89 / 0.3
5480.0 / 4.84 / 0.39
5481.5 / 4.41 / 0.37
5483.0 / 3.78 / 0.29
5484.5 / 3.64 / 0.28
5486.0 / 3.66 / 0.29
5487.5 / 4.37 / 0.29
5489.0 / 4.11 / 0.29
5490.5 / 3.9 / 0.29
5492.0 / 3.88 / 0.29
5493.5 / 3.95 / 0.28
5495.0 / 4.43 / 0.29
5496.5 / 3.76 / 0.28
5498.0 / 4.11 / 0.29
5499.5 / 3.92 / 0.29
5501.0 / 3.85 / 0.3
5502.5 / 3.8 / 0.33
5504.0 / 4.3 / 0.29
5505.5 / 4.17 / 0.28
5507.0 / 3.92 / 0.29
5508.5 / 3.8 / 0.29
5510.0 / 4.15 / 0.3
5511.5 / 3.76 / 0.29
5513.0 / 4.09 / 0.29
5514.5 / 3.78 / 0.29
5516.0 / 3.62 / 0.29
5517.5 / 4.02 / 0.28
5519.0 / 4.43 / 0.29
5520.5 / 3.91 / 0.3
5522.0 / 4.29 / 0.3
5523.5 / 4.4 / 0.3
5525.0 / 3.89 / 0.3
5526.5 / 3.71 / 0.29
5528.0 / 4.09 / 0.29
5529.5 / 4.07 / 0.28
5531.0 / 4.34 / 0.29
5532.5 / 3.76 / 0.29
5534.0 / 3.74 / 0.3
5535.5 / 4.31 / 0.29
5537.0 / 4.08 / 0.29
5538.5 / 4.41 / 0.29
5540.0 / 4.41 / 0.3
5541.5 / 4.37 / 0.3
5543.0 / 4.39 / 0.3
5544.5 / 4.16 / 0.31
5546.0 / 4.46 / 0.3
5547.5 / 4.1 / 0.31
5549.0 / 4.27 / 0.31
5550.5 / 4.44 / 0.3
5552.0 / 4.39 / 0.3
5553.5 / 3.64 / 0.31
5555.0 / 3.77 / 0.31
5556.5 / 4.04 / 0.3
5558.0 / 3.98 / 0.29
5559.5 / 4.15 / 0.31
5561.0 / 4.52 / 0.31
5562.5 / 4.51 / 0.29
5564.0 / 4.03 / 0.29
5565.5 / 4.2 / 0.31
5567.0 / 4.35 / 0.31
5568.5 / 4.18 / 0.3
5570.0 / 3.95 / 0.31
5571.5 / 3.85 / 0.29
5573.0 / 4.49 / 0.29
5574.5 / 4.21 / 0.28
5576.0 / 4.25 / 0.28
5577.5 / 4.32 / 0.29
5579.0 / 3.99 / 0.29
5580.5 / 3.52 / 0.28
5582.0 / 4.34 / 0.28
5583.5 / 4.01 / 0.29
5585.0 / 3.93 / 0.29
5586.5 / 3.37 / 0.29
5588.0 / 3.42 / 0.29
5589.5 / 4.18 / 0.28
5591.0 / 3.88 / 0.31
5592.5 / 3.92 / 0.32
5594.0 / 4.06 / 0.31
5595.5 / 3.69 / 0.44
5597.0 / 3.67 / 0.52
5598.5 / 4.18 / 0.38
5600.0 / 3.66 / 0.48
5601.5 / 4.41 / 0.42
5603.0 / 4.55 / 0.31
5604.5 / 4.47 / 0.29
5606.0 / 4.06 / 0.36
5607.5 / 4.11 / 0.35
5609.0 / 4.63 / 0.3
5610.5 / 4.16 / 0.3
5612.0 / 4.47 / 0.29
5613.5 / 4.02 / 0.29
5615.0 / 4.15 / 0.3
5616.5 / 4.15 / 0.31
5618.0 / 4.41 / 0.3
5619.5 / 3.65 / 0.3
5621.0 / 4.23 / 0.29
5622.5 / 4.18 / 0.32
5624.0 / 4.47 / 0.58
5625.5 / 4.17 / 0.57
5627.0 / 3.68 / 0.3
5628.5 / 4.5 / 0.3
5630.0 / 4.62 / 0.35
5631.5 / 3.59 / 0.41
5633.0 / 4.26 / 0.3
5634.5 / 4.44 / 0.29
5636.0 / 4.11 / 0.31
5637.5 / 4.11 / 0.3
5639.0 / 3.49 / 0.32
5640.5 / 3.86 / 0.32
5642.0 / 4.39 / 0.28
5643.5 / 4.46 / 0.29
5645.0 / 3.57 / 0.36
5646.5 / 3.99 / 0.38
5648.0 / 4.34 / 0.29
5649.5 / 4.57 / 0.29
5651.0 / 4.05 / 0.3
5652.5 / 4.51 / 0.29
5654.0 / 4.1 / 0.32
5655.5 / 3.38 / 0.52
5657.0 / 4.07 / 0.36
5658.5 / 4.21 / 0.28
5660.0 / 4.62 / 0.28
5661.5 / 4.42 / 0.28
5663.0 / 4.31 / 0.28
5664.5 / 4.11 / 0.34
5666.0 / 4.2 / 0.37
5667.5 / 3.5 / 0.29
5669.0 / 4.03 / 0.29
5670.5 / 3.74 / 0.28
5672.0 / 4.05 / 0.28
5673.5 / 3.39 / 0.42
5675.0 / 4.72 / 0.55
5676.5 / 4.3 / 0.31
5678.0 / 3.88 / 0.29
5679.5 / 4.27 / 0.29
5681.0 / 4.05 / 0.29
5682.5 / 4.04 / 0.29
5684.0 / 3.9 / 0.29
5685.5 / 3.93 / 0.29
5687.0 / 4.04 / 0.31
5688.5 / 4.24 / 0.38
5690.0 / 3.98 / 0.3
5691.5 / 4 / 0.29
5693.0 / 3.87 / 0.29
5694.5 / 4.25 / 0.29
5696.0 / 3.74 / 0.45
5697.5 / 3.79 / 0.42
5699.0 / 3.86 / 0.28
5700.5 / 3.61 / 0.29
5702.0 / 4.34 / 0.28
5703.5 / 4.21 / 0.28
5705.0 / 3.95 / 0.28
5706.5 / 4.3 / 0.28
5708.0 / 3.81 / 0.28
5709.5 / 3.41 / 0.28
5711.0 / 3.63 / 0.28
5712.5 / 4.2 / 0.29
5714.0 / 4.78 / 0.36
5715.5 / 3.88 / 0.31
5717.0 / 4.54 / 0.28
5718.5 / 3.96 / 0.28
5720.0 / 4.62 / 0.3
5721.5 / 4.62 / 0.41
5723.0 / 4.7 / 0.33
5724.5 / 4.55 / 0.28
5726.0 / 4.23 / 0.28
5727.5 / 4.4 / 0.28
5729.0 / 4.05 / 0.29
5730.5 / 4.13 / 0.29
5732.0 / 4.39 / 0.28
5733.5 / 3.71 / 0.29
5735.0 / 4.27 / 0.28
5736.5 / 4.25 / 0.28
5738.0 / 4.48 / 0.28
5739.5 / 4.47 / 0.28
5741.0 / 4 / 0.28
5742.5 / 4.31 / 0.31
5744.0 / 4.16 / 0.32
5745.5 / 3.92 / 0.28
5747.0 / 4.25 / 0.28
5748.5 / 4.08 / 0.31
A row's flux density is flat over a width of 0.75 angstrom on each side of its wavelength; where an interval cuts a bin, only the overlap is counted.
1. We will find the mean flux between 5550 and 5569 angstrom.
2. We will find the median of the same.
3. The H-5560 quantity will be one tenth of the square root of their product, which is 0.417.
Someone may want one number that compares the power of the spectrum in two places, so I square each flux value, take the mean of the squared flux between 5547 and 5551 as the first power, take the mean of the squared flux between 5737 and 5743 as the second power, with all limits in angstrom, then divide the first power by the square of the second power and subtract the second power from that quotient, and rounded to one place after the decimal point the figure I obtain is -18.6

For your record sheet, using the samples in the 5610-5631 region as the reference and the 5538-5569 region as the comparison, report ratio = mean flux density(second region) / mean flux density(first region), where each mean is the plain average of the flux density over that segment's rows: 1.01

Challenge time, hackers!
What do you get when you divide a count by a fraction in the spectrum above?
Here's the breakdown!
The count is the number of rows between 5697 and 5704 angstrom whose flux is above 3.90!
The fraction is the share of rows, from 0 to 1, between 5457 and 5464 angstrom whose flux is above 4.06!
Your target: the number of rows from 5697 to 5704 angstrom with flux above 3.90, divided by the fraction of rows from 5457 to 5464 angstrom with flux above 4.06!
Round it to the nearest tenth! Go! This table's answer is 5.0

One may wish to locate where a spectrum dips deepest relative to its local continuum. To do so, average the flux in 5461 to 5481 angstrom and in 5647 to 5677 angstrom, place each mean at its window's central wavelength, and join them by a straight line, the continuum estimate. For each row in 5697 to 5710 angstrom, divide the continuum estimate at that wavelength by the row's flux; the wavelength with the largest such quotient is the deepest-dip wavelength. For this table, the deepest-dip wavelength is 5709.5 angstrom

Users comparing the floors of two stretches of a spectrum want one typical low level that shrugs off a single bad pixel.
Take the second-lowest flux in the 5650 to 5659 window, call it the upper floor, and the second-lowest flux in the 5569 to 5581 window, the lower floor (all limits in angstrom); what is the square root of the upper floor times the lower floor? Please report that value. 3.95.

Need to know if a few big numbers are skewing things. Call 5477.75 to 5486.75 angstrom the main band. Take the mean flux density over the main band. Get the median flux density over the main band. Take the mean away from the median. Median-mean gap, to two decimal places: -0.20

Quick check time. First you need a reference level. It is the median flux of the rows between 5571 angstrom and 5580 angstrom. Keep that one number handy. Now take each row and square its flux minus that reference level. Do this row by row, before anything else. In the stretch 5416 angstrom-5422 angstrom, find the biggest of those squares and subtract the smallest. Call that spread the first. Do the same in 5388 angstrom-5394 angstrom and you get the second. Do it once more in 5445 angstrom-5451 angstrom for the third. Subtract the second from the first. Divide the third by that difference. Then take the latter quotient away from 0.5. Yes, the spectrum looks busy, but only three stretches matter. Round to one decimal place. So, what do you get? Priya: -8.5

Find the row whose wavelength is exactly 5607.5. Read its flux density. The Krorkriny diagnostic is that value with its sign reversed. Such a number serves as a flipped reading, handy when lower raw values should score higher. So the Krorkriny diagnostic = -4.11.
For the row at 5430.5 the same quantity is -3.78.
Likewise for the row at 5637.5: -4.11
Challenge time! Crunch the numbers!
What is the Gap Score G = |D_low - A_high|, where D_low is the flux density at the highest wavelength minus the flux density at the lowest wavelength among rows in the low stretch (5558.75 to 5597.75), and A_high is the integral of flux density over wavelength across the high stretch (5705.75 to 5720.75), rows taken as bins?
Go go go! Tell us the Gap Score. 62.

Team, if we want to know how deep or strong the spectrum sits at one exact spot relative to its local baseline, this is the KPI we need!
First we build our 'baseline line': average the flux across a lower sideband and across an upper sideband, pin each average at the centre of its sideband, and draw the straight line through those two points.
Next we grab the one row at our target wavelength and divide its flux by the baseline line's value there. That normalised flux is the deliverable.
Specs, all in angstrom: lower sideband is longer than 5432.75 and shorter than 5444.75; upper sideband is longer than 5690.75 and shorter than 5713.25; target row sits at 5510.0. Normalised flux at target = 0.99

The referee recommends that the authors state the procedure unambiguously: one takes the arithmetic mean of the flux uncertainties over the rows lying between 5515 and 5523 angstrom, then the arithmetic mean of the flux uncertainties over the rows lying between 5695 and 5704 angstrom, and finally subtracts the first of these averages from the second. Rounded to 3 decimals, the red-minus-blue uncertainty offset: 0.041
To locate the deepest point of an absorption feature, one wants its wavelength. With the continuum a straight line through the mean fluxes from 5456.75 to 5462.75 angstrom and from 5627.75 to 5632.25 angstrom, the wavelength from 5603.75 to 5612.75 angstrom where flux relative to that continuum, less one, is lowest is 5606.0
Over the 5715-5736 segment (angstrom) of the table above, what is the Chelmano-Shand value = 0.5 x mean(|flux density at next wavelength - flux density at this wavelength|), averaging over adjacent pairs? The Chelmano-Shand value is 0.175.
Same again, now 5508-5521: 0.179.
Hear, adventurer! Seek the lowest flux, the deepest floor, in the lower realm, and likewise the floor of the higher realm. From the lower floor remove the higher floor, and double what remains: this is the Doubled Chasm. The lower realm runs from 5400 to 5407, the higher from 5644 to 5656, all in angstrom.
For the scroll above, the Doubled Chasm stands 0.2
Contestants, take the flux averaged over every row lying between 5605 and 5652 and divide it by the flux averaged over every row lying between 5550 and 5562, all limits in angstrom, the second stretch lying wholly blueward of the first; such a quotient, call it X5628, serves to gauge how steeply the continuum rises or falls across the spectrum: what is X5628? 1.01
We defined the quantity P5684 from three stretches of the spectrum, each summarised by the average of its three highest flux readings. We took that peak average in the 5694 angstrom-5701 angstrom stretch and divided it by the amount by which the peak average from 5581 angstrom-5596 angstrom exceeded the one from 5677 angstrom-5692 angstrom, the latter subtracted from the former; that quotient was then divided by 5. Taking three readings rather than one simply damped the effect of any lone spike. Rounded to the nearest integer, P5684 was 119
